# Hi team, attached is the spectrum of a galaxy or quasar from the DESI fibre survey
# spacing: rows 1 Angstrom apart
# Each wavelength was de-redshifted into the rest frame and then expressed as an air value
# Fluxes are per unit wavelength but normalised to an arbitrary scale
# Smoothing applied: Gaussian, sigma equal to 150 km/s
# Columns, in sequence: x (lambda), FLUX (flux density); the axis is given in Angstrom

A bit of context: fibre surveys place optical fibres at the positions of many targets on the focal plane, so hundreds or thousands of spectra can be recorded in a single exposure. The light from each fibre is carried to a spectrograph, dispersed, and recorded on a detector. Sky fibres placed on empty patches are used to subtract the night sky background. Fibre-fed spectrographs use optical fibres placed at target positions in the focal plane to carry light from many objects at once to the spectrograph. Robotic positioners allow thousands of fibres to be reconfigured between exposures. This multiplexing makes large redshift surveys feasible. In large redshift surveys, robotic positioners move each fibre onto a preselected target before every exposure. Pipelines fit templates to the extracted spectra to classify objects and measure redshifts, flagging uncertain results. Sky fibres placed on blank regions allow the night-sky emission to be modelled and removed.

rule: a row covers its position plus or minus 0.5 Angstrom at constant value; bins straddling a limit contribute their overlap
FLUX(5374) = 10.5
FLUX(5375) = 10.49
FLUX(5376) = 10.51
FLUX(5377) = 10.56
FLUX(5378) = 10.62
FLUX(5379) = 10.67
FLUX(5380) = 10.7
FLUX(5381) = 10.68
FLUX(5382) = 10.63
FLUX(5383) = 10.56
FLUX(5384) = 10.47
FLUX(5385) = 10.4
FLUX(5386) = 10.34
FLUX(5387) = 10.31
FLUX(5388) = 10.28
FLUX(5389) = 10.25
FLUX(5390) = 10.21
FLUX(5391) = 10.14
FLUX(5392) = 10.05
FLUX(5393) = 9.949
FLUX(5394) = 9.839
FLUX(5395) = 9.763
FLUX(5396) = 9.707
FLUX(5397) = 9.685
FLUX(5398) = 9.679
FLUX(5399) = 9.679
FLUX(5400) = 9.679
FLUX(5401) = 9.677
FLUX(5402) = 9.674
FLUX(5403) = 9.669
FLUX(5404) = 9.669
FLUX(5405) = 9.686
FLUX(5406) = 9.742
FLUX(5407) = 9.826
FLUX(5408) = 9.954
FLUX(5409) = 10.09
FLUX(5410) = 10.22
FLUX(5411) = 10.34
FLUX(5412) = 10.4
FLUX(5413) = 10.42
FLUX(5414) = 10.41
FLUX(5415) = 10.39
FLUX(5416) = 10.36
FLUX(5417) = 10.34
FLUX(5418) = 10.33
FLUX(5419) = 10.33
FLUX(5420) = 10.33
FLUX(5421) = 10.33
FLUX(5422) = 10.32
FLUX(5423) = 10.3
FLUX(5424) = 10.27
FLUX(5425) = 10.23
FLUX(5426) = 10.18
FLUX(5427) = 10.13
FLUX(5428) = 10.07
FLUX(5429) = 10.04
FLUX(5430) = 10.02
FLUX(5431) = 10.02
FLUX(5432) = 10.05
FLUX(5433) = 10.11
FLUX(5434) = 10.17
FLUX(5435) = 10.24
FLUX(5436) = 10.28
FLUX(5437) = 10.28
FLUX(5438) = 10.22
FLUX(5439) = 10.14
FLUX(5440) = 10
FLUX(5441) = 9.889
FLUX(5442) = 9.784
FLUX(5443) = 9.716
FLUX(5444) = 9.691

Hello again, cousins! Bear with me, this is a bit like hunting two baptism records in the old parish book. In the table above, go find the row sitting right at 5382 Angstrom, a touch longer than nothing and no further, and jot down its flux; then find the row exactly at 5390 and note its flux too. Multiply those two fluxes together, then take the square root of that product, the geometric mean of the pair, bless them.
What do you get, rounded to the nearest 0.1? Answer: 10.4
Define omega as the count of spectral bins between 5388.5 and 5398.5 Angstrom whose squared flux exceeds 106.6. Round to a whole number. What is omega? 0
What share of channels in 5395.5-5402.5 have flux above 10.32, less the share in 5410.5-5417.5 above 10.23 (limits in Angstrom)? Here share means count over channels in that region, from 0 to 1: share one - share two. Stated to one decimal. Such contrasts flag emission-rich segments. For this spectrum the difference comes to -1.0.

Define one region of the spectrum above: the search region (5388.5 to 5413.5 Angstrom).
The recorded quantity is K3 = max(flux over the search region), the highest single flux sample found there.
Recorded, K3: 10.42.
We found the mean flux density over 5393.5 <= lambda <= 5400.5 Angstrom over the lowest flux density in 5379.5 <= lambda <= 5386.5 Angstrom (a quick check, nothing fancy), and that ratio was 0.94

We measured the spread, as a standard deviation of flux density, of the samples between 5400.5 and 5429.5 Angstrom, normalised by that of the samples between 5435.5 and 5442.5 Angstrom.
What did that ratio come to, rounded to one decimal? 1.4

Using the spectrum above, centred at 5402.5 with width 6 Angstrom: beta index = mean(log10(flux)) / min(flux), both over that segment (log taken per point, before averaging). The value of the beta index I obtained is 0.102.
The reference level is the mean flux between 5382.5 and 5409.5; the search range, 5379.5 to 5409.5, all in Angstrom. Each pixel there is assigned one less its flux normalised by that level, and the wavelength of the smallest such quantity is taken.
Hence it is 5380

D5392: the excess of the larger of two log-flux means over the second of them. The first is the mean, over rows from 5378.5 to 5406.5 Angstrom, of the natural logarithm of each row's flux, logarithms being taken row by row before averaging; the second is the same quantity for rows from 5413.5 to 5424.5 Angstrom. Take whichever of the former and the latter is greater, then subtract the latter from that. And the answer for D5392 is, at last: 0.0000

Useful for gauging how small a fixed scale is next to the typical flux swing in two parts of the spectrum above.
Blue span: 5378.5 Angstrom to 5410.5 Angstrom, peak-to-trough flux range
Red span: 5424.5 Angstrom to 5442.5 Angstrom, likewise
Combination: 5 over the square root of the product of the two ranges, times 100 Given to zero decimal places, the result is 699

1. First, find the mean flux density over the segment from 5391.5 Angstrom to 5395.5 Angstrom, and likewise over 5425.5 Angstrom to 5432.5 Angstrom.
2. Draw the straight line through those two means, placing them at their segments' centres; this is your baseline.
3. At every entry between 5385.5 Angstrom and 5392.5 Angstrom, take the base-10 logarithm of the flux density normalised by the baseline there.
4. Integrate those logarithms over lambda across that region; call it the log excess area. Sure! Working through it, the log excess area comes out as 0.10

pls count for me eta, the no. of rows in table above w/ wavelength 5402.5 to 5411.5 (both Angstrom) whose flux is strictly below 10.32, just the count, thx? 8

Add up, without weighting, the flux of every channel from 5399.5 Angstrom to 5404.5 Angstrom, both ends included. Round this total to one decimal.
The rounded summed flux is 48.4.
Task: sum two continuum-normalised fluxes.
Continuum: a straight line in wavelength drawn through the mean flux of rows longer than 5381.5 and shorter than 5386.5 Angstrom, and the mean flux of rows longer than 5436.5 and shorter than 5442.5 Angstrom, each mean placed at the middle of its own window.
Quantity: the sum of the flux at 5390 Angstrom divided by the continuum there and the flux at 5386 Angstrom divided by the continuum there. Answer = 1.97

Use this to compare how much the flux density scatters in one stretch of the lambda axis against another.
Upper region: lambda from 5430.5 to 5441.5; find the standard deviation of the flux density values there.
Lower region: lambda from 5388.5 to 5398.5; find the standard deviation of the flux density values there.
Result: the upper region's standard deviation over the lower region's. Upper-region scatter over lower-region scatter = 0.57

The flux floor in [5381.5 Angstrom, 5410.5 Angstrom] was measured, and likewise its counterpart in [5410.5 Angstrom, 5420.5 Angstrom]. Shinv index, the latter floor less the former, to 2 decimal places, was 0.66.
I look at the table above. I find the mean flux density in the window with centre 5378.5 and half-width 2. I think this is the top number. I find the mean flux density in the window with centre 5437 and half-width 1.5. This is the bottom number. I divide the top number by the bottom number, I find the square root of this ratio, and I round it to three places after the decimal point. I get 1.018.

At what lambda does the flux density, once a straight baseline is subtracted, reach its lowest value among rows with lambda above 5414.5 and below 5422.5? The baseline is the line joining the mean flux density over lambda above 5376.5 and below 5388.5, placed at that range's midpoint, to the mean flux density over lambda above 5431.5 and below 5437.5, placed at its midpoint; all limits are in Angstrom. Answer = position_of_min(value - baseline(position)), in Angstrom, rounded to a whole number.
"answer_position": 5418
